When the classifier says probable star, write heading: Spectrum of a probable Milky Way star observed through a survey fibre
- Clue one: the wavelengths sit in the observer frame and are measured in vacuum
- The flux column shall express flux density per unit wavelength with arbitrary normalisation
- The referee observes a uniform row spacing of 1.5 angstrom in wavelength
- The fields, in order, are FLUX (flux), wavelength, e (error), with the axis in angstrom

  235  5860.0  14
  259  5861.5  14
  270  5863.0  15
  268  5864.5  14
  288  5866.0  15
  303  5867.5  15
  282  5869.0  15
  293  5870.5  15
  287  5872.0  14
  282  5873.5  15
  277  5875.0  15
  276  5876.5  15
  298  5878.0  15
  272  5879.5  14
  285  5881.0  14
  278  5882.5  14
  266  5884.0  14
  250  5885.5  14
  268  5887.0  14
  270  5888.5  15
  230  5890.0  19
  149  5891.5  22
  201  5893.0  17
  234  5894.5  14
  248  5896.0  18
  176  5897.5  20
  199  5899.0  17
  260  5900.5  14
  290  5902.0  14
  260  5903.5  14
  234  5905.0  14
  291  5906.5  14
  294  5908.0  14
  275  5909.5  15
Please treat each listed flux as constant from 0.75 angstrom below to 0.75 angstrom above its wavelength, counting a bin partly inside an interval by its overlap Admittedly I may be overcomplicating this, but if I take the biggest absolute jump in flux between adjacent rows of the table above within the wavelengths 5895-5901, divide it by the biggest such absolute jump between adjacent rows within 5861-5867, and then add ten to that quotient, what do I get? 13.6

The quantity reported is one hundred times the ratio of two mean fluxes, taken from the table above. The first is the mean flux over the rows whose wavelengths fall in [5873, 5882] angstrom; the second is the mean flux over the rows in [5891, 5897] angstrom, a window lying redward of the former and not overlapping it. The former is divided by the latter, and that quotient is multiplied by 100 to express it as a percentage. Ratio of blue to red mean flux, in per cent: 135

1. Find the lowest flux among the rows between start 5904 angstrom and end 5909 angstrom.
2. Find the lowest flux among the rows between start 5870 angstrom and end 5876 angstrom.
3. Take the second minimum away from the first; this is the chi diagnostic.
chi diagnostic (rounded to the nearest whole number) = -43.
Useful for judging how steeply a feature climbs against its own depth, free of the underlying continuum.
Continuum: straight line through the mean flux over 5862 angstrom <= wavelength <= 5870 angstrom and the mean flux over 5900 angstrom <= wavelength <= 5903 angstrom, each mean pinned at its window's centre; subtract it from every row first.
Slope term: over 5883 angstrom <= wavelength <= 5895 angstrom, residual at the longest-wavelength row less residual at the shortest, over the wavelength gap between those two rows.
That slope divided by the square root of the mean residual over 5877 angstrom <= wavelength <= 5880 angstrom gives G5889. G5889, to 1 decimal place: -1.2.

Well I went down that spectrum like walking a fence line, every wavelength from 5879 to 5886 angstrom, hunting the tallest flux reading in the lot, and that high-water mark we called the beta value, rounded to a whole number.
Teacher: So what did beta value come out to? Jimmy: 285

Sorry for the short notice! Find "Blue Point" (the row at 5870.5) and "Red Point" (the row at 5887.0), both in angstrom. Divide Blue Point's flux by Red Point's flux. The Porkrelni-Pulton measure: 1.09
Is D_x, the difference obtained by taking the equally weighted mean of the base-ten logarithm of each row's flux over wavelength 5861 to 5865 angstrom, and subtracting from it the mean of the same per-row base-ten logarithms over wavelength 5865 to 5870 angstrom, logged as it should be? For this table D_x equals -0.04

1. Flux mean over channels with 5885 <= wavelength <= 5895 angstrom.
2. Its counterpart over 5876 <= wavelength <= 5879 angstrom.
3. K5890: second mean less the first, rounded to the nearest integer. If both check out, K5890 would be 58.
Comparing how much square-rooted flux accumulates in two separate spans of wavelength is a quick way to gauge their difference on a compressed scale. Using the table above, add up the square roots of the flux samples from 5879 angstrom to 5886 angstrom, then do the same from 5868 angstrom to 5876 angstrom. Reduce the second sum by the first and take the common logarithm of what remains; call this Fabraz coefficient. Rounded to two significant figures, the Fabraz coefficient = 0.33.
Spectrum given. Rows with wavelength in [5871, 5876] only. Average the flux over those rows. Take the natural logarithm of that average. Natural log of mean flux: 5.64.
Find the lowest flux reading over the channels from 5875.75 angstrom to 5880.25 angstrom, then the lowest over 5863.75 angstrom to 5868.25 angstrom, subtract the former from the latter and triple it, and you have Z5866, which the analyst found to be -12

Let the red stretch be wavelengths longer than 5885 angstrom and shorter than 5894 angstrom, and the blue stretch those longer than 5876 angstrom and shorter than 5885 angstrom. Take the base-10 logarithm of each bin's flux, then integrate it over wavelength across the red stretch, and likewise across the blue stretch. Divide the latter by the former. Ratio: 1.04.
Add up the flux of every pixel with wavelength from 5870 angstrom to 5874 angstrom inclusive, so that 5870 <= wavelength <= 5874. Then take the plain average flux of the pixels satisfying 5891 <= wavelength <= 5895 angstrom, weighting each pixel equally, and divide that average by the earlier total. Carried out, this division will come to 0.23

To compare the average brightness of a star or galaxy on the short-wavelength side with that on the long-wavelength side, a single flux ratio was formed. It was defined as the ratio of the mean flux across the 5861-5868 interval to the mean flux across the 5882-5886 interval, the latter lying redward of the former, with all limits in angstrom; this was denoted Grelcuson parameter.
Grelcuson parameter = 1.05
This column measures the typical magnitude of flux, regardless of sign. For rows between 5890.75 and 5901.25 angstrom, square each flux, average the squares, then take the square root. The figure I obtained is 213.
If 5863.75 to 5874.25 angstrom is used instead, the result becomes 286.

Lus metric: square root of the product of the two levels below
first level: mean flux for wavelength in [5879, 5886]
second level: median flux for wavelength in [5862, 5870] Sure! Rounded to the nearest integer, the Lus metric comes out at 276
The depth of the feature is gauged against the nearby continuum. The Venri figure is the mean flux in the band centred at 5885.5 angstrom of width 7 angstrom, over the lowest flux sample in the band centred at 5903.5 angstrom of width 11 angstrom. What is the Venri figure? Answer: 1.3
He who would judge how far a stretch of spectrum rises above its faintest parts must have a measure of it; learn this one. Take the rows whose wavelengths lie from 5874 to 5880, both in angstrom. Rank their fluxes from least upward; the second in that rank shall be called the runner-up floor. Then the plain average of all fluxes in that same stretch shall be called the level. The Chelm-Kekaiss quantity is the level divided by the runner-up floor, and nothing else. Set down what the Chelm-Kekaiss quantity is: 1.02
